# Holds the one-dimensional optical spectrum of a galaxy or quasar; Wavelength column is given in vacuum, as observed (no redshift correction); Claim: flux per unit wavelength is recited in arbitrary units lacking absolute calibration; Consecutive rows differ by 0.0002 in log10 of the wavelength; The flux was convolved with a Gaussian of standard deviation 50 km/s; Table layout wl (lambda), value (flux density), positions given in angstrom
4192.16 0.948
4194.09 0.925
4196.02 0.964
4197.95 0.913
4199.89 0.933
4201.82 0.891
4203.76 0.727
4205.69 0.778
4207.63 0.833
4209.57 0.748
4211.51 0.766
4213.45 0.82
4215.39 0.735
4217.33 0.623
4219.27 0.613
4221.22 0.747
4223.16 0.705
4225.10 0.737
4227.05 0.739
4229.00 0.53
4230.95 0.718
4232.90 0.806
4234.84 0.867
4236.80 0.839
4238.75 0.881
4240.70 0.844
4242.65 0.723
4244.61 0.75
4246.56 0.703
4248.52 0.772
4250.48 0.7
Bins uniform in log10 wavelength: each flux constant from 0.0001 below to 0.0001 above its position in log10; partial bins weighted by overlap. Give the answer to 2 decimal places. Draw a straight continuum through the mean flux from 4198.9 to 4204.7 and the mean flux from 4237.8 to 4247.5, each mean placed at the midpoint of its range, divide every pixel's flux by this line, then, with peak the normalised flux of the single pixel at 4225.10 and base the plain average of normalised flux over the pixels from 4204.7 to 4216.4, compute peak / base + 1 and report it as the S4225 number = 1.97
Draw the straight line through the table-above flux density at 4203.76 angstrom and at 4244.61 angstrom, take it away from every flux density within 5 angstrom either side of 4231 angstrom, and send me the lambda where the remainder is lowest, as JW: 4229.00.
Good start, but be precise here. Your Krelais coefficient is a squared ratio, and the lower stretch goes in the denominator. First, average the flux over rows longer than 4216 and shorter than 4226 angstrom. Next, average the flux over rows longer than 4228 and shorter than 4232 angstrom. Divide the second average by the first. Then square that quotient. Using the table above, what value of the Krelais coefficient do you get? 0.83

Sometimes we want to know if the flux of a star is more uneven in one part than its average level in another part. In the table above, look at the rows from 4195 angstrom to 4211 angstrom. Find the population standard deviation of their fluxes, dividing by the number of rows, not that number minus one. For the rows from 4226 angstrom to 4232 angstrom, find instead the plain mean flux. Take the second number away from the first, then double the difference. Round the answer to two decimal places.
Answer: -1.16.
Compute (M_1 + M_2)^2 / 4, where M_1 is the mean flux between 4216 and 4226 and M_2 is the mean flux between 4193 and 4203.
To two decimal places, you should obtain 0.65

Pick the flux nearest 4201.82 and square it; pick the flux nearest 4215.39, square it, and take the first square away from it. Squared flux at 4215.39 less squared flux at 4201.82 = -0.25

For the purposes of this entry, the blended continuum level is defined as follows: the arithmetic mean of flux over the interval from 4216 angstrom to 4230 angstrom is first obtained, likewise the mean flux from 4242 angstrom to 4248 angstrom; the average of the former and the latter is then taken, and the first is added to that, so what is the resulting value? 1.37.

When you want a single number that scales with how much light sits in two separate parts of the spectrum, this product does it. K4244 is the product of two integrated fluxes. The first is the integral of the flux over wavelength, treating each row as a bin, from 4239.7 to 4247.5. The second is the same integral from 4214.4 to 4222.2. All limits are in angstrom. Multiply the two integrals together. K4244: 31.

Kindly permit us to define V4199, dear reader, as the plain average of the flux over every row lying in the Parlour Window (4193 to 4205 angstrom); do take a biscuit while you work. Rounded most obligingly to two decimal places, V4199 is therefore 0.89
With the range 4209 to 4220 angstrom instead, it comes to 0.72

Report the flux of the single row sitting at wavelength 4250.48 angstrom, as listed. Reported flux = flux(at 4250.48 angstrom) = 0.7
